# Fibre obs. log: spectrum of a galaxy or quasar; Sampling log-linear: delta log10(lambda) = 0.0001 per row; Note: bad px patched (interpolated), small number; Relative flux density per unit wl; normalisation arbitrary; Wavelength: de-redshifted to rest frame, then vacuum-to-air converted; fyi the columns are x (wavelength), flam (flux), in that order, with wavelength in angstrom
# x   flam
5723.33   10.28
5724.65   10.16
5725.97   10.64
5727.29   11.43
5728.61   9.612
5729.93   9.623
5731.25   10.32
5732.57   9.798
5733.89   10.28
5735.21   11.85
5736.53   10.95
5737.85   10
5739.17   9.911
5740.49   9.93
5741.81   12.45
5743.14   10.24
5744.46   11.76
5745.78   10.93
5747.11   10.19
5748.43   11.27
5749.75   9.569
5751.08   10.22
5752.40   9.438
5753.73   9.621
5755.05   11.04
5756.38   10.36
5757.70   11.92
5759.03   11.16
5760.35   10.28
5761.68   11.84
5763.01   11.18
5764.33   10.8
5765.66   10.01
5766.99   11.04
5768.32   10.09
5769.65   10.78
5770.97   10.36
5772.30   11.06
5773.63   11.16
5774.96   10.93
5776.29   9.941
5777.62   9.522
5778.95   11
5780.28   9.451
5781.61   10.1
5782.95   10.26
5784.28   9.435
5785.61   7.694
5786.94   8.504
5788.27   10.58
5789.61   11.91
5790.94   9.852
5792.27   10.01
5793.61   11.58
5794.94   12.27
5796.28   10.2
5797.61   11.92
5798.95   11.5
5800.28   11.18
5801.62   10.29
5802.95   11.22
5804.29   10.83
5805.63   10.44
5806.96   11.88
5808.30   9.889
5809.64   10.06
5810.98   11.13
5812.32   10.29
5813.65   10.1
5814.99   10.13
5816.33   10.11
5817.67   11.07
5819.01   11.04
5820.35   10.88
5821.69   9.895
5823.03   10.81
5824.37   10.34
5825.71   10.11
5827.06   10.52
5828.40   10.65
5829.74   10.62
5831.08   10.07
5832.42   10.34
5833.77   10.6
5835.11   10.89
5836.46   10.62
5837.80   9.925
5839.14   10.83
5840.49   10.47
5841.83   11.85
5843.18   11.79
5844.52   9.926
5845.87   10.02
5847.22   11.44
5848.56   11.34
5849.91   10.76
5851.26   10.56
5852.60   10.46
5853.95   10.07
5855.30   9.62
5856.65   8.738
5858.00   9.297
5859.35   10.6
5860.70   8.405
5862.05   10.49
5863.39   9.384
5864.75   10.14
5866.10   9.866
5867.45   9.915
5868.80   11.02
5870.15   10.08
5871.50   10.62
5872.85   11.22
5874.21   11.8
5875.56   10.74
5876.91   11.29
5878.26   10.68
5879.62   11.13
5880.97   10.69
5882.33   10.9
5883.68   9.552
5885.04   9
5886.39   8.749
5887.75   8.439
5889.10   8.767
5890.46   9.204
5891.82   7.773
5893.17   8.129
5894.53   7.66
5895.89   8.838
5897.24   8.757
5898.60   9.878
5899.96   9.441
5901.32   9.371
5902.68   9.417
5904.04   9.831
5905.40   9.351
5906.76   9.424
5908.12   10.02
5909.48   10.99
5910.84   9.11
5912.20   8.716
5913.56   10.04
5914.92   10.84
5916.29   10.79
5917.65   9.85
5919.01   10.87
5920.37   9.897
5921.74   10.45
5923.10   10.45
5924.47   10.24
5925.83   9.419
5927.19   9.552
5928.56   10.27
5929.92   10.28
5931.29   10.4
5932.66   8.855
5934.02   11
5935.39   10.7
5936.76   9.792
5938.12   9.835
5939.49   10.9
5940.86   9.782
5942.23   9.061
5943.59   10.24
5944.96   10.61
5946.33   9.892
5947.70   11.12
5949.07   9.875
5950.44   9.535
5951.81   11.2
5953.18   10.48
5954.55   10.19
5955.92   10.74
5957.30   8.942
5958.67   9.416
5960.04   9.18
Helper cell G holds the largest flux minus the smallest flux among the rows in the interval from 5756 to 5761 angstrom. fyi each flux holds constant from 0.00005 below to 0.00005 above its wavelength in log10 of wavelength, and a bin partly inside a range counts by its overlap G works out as 1.6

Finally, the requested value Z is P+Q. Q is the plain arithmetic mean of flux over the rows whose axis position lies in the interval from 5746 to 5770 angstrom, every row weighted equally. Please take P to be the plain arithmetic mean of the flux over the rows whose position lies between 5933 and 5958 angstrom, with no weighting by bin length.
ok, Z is 20.82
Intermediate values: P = 10.2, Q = 10.6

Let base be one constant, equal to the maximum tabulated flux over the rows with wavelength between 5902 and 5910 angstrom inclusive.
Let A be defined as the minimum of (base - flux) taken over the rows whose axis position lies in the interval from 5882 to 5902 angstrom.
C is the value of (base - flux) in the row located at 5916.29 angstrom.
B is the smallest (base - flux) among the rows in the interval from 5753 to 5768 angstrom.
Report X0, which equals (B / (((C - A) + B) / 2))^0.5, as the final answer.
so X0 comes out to 1.5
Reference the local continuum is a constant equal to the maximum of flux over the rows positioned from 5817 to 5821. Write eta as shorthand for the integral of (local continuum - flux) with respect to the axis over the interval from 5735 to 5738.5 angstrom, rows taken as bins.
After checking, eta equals 0.9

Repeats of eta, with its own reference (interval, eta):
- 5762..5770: 3.0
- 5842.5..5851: 1.7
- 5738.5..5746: 1.5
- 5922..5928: 6.7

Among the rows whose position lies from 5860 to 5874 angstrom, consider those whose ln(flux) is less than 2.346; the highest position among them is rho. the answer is 5870.15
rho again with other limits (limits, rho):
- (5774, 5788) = 5786.94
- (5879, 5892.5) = 5891.82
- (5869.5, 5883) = 5870.15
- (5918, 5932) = 5931.29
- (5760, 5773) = 5770.97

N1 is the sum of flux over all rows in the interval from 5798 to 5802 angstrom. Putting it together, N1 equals 33.0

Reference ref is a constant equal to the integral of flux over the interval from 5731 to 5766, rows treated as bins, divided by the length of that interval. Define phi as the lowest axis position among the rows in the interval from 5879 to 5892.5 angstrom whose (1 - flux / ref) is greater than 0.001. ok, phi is 5883.68 angstrom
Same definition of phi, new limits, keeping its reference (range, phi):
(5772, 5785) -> 5776.29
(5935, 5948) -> 5936.76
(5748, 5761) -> 5749.75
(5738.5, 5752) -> 5739.17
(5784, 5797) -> 5784.28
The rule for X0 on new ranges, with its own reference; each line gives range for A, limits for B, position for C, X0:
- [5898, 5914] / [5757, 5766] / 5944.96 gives 1.8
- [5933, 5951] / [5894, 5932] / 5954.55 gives 0.0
